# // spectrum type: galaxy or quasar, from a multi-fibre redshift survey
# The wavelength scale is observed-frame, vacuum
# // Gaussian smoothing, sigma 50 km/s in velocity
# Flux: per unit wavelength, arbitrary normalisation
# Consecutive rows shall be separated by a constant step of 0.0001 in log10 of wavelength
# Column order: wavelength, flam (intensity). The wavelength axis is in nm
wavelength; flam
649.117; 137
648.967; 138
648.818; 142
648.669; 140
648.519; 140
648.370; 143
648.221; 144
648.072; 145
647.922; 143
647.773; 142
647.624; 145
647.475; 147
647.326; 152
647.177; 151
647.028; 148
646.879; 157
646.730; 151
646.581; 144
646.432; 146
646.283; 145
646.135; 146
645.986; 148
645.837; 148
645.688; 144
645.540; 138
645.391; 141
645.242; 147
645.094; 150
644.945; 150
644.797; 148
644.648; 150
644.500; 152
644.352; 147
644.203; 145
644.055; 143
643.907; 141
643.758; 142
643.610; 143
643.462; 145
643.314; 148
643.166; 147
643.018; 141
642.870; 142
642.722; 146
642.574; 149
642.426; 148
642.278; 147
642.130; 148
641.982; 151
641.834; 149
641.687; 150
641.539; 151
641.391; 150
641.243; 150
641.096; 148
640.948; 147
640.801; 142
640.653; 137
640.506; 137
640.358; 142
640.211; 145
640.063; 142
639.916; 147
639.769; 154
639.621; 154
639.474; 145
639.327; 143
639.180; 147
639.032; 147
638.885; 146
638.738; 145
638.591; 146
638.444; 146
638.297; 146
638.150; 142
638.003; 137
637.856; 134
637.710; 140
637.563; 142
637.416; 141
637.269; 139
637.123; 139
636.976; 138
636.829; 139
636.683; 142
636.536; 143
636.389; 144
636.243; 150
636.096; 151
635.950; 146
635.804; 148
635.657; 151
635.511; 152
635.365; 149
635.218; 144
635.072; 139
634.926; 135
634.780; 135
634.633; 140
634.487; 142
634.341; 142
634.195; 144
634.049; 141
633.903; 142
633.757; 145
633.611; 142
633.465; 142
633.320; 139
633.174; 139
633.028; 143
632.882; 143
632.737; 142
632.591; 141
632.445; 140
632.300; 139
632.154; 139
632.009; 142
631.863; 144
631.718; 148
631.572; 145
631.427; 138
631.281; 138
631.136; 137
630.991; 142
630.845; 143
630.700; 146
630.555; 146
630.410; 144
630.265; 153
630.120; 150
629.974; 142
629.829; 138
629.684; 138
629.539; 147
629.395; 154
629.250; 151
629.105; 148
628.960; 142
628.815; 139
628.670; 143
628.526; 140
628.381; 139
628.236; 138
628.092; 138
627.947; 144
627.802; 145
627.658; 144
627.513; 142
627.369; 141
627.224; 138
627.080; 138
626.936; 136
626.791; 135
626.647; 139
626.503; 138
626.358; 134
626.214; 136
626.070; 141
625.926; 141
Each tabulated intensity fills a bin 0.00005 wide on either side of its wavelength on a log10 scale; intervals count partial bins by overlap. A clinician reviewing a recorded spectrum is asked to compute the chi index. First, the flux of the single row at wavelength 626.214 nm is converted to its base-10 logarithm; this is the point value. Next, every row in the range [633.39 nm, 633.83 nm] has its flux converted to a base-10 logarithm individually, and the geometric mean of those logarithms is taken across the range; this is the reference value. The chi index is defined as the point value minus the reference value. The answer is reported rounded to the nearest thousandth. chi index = -0.022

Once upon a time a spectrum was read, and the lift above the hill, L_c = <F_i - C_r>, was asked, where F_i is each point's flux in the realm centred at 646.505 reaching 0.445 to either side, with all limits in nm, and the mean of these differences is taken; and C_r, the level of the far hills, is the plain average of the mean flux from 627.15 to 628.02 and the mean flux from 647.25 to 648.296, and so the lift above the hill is 4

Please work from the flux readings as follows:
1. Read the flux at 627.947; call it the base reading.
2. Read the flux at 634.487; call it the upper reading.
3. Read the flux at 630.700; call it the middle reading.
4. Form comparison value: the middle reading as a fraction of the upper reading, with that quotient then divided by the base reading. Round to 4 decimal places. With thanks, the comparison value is 0.0071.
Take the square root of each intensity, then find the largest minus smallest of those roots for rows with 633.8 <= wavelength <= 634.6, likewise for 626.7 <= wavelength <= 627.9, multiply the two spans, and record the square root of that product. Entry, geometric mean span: 0.23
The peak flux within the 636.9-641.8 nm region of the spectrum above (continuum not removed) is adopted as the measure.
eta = 154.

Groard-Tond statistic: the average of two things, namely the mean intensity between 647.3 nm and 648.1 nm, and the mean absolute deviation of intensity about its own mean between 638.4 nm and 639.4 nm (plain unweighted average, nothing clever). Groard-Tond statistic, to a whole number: 73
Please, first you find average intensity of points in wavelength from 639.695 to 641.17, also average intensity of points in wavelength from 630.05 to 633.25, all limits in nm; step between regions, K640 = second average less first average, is -1.3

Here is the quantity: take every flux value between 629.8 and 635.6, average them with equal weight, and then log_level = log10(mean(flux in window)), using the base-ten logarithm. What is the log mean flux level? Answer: 2.15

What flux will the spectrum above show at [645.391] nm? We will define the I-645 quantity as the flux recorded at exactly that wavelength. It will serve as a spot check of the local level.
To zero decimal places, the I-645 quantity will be 141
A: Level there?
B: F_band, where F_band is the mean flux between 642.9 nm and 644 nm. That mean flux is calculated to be 144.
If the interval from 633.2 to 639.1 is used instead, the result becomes 143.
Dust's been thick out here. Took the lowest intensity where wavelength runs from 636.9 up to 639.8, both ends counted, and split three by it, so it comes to 0.0224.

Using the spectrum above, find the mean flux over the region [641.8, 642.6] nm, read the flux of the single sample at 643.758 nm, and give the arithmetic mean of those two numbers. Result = 145.3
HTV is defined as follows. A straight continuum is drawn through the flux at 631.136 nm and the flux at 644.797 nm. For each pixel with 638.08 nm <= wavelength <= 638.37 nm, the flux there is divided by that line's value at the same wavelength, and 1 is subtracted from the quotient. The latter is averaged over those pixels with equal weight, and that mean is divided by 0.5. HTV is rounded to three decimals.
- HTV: 0.018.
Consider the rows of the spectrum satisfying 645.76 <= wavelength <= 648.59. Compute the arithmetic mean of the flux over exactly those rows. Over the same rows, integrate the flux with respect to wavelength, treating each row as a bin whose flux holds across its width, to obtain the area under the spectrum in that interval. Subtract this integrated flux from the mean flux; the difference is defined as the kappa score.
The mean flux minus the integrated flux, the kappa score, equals -268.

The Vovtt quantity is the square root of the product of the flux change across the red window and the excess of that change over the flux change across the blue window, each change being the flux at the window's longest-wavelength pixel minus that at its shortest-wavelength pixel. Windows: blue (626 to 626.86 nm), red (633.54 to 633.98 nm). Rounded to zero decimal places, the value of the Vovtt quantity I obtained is 0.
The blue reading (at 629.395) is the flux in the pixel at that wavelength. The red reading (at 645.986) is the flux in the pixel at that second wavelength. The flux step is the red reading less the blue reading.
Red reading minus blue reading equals -6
